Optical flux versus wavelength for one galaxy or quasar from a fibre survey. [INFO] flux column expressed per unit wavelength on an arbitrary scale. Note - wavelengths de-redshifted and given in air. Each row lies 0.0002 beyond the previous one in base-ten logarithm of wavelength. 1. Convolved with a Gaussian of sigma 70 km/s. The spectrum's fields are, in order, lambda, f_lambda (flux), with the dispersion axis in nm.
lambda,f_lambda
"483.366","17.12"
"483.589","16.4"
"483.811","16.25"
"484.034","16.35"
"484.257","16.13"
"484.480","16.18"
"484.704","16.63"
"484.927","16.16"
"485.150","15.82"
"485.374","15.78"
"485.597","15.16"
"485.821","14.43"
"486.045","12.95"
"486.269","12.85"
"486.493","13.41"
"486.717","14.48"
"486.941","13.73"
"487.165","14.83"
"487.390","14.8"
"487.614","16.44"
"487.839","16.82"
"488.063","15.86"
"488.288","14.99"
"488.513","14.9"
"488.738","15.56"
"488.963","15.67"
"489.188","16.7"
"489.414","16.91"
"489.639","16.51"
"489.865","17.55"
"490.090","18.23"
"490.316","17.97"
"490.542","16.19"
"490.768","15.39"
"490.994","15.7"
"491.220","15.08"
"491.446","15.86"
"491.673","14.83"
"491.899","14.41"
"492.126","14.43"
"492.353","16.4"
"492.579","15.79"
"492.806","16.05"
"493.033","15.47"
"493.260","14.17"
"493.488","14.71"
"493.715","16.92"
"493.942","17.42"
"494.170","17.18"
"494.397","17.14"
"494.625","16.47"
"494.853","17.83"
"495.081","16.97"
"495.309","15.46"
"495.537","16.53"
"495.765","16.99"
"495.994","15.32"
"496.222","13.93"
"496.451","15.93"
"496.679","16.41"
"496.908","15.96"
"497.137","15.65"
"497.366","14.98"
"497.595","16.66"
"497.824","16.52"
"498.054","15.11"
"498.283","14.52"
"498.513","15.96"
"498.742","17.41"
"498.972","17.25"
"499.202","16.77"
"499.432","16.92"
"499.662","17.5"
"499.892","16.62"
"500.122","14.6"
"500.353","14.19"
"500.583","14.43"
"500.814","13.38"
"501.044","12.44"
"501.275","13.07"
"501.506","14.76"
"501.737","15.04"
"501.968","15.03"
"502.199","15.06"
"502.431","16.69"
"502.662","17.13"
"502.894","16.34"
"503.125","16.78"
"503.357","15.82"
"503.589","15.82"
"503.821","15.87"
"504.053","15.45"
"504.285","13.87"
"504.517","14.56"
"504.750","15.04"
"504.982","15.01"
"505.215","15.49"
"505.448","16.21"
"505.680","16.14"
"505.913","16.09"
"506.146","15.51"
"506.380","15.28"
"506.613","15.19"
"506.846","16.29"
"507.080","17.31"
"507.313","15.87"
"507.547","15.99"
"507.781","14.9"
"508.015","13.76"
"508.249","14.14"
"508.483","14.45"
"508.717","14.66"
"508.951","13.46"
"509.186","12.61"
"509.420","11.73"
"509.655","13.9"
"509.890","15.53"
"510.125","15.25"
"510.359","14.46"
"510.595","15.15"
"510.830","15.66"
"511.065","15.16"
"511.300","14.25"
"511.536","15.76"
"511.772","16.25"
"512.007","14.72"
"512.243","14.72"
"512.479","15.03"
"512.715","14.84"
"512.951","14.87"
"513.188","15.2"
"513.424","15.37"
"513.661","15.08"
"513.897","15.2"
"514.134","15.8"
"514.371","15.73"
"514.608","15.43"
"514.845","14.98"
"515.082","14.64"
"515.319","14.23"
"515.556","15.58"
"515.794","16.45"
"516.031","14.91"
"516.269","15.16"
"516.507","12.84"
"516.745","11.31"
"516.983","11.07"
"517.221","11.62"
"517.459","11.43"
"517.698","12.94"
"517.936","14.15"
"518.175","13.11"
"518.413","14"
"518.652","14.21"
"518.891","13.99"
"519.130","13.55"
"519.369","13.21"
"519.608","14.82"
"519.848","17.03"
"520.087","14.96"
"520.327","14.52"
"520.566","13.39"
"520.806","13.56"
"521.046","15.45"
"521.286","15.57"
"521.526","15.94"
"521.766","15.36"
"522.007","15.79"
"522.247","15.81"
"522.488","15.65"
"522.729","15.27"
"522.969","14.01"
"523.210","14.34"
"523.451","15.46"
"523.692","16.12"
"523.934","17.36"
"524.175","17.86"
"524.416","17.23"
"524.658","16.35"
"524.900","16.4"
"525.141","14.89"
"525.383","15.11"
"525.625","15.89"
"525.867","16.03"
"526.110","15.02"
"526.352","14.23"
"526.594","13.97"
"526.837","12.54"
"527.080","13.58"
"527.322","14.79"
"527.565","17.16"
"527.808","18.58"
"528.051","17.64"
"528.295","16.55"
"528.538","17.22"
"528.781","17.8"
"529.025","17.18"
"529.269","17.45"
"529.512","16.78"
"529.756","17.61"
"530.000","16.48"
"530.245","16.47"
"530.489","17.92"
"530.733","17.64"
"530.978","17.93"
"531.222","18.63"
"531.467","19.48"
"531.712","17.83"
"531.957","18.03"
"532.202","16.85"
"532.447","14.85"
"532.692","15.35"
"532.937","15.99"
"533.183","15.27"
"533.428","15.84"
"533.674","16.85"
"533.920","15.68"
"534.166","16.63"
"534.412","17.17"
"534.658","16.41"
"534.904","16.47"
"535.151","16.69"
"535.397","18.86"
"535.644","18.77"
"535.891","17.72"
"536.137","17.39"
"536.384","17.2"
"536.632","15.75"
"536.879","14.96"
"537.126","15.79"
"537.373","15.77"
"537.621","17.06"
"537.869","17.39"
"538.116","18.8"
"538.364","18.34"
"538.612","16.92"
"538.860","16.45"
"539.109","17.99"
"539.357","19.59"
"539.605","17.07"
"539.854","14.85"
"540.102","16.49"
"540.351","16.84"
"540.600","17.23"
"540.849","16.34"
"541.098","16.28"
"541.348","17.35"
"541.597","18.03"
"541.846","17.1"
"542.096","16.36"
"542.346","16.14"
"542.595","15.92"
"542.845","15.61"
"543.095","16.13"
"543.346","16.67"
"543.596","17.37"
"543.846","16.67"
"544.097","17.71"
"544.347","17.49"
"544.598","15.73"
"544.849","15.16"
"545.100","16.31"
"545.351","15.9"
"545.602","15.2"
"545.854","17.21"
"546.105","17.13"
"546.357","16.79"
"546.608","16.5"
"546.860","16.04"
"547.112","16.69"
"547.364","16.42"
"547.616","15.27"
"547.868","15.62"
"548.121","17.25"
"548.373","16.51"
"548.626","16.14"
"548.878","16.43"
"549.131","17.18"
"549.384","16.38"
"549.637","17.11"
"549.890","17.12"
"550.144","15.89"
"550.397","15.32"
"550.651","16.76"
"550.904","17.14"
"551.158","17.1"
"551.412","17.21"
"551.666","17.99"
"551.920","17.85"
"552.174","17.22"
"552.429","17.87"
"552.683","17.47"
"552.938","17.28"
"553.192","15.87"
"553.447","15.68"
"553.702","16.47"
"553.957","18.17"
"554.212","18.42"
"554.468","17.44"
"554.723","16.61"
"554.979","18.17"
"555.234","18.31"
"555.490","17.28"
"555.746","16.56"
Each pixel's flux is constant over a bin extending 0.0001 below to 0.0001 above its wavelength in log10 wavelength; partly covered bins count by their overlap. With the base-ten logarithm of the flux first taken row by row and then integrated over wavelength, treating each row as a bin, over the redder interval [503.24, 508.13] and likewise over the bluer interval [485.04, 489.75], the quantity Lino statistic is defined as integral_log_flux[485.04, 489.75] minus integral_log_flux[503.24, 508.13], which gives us -0.26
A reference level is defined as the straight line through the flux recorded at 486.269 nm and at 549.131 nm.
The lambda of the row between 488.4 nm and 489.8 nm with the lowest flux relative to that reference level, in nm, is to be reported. 488.513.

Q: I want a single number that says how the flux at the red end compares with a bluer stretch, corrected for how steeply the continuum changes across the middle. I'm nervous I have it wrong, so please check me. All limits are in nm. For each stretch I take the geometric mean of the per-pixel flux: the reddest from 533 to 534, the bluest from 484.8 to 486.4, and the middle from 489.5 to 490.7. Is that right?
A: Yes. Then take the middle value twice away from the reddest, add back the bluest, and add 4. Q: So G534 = 0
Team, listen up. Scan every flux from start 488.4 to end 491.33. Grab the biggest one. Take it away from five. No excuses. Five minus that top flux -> -13.2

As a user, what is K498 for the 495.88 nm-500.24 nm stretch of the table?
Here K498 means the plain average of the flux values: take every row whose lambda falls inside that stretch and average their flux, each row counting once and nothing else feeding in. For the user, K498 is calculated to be 16.0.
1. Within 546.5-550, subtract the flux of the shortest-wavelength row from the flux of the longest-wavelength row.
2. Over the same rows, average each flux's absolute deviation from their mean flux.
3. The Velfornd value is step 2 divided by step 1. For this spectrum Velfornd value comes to 0.7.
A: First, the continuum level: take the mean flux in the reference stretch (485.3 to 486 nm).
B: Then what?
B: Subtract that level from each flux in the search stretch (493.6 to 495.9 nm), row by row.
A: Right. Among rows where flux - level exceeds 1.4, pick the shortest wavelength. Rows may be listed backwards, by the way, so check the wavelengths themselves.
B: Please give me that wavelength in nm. 493.715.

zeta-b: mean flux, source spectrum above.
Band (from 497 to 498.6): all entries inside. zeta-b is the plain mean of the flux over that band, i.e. 15.6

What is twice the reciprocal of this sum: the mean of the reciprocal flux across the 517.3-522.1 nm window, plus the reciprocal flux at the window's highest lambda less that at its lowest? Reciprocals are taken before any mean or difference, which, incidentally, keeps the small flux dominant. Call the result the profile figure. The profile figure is 43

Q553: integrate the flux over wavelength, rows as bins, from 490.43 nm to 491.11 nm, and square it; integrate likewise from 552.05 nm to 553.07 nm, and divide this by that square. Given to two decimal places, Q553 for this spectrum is 0.16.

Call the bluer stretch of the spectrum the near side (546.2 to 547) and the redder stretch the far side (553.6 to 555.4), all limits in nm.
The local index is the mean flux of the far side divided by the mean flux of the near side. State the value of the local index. 1.07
